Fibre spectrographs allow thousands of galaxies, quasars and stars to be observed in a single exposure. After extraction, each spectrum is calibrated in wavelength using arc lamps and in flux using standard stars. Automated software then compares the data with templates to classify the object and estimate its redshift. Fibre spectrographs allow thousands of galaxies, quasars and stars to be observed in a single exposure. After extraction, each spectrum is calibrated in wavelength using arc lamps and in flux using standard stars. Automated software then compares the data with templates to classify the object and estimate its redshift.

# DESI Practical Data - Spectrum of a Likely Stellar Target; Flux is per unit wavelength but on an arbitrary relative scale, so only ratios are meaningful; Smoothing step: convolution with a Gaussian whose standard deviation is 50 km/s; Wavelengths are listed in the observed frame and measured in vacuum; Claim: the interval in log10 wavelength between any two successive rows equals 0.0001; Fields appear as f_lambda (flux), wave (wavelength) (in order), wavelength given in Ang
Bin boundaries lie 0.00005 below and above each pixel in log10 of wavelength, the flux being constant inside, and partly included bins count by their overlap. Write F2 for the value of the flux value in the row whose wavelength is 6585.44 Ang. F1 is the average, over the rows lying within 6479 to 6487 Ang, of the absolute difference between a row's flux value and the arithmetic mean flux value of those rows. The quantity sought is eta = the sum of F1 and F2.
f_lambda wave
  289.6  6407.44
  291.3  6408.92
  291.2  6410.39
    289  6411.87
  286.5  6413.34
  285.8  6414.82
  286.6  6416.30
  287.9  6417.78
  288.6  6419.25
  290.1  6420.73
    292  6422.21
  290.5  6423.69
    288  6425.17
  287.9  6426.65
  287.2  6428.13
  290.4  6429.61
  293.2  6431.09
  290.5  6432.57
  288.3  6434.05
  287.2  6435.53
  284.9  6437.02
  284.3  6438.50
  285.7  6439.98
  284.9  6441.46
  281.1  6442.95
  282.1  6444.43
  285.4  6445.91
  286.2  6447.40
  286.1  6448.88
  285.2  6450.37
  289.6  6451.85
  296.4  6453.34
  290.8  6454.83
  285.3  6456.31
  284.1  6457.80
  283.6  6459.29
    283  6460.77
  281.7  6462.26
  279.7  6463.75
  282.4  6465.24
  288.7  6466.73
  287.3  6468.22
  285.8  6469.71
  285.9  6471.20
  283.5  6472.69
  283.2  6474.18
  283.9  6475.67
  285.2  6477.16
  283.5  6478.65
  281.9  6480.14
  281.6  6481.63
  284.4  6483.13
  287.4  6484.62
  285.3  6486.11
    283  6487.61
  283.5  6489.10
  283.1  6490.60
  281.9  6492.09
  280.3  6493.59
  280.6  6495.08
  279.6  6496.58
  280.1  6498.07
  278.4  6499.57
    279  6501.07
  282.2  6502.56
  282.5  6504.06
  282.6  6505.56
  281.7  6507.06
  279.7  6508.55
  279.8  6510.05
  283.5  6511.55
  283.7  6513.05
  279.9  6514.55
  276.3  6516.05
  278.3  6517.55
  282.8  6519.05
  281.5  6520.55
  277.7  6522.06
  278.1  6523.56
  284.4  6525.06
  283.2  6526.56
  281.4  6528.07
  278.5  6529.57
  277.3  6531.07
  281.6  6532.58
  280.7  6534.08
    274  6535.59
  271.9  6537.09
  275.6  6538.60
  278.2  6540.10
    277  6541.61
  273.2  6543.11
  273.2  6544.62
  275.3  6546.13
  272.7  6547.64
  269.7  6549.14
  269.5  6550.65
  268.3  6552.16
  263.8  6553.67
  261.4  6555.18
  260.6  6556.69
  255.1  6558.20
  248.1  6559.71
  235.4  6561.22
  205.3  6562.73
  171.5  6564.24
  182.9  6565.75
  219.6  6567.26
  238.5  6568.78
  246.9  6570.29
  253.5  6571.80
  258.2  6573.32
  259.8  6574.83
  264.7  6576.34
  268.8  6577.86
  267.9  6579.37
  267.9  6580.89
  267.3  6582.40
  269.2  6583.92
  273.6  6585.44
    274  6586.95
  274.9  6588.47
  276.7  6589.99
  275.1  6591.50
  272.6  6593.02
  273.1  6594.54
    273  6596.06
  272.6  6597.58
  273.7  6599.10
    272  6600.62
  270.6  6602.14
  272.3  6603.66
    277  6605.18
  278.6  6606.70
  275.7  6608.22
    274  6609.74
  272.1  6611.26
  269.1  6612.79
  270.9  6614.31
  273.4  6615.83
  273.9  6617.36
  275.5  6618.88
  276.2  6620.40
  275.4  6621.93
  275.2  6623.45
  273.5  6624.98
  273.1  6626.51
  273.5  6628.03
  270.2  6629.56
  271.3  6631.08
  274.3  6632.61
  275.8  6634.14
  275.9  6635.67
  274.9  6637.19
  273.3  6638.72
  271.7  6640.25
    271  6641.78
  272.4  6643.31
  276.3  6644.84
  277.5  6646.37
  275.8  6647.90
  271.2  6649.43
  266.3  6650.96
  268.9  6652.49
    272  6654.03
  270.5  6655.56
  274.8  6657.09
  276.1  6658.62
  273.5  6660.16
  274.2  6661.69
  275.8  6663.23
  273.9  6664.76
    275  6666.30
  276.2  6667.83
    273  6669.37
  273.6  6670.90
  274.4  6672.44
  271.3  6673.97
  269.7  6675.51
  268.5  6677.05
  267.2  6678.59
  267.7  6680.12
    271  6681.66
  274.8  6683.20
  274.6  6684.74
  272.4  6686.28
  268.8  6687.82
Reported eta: 275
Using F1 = 1.9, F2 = 273.6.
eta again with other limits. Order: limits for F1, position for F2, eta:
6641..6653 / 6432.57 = 294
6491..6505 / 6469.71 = 287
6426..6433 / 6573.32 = 260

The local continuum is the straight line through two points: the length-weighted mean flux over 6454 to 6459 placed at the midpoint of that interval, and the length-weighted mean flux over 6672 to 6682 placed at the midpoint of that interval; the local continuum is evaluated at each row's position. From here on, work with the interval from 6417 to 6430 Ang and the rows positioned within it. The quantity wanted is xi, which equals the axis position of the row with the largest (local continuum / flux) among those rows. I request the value 6417.78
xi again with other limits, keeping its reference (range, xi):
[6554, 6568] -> 6564.24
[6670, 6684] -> 6678.59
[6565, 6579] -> 6565.75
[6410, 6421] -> 6414.82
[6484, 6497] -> 6496.58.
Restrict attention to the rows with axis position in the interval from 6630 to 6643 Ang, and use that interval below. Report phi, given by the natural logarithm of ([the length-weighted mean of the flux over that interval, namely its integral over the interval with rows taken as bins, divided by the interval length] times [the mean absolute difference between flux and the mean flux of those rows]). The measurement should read 6.1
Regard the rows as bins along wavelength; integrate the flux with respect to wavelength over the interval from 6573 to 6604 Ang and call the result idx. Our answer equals 8387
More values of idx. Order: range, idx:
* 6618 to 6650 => 8770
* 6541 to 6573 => 7955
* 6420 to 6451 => 8902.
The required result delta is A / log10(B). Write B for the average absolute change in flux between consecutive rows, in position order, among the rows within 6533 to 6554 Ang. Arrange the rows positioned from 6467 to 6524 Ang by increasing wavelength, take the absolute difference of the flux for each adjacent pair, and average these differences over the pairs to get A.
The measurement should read 4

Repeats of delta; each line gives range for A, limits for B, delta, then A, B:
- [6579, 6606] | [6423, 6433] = 5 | 1.5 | 2.00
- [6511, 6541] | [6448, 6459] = 5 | 2.8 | 4.07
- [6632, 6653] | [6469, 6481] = 33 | 2.1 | 1.16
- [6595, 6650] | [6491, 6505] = 28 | 1.7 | 1.15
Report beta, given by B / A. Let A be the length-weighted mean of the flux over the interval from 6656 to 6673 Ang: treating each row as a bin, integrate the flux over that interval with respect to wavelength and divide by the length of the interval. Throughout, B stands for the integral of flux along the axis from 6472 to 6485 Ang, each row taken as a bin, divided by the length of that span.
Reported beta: 1.03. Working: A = 274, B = 284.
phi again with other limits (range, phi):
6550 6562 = 7.7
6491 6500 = 5.4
